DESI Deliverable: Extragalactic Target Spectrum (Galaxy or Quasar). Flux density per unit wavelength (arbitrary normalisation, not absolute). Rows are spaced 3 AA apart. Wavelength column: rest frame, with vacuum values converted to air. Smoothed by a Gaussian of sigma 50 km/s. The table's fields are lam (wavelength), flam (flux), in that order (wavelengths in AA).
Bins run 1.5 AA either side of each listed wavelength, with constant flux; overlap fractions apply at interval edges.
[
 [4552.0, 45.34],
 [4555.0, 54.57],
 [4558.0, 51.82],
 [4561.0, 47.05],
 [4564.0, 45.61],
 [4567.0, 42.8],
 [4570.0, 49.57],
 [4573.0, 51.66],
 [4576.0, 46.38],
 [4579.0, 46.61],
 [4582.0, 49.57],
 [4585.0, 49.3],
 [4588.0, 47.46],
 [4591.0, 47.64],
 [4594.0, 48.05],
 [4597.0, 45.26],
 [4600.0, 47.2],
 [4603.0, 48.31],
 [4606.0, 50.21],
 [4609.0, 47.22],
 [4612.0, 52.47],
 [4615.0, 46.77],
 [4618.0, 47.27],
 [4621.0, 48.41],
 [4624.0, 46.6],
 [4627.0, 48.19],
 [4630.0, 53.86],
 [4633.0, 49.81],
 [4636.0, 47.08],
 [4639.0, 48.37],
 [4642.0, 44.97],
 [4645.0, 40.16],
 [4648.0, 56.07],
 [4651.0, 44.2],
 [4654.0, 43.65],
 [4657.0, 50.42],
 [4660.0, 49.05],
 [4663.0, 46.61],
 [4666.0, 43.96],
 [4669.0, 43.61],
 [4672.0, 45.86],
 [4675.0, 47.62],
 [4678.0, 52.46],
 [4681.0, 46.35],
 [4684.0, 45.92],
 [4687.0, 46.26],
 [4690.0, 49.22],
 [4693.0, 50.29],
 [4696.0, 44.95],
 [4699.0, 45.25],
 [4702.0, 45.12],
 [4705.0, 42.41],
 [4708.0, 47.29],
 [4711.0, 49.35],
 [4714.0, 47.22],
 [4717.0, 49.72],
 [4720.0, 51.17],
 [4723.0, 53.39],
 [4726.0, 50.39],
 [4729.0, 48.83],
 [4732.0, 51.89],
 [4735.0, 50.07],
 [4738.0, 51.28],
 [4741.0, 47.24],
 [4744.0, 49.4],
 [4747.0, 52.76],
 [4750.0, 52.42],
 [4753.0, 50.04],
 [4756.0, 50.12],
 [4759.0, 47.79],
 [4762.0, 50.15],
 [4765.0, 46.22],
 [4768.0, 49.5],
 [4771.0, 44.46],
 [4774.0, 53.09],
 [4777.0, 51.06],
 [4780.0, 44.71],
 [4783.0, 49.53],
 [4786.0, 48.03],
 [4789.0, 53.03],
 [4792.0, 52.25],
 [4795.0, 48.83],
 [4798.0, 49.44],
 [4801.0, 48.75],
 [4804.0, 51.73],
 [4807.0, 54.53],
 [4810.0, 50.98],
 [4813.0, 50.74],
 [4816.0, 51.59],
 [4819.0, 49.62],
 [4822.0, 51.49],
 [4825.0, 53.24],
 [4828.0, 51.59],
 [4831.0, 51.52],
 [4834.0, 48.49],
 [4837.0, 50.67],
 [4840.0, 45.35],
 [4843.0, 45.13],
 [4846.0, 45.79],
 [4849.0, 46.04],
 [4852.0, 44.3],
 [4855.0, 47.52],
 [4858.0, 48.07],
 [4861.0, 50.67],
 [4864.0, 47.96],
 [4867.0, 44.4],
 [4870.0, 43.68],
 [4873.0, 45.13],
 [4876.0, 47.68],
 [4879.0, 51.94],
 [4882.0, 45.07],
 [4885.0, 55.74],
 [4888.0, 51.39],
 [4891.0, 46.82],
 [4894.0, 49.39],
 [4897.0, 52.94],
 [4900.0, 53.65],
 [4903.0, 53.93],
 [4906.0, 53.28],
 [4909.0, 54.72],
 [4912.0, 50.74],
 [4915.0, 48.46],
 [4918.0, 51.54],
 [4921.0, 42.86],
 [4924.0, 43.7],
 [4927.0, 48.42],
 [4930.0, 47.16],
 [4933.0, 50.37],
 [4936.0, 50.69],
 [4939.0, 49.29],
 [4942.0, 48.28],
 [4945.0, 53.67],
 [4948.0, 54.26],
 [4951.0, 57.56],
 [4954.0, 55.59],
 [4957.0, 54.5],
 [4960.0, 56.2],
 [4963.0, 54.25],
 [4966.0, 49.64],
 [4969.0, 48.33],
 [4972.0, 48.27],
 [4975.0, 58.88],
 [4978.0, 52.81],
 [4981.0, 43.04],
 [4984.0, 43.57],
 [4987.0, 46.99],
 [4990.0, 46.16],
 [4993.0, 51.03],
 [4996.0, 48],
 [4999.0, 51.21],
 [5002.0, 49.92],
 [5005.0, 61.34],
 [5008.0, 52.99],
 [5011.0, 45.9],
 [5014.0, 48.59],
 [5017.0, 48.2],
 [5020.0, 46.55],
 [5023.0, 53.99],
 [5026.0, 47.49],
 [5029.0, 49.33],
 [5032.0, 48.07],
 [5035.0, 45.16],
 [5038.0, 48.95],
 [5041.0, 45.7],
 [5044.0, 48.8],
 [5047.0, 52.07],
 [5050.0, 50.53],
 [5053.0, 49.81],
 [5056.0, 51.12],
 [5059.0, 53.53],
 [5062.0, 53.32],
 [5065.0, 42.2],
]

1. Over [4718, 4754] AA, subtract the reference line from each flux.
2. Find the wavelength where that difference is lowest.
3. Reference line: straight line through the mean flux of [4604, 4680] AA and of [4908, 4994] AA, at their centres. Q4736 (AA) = 4741.0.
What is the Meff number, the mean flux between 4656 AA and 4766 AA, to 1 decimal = 48.4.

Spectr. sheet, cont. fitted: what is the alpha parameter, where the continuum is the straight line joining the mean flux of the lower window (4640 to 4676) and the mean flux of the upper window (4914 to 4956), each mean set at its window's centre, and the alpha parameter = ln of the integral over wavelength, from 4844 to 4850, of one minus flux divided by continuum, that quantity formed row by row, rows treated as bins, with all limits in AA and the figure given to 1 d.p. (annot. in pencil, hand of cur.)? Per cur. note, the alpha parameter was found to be -1.0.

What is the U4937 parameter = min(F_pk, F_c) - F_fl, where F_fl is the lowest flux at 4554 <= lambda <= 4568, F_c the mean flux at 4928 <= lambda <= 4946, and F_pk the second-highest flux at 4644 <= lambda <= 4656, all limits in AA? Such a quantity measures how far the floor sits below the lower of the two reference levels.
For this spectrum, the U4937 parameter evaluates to 1.4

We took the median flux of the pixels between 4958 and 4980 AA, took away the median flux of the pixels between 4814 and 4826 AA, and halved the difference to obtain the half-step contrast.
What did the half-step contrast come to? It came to 0.6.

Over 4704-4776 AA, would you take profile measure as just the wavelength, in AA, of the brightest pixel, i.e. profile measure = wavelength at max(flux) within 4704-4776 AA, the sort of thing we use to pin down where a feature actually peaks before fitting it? 4723.0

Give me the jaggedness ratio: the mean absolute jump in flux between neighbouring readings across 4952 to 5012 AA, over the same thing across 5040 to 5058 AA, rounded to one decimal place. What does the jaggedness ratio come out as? 2.2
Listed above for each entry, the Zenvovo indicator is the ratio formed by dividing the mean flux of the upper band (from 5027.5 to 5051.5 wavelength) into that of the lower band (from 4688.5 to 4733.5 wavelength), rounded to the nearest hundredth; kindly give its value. 1.00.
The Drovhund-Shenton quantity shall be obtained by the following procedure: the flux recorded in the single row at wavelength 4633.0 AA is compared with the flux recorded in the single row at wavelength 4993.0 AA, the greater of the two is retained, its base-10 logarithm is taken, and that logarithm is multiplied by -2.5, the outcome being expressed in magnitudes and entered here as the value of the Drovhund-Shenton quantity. -4.27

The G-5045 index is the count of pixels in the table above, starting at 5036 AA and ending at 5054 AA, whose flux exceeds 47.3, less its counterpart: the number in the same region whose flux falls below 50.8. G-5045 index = 0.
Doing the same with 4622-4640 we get -1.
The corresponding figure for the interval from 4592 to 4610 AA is -3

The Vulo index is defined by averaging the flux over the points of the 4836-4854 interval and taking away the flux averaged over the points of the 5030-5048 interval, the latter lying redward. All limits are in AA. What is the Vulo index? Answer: -2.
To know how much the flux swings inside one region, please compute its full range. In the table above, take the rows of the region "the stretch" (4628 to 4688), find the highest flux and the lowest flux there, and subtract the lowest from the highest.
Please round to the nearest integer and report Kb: 16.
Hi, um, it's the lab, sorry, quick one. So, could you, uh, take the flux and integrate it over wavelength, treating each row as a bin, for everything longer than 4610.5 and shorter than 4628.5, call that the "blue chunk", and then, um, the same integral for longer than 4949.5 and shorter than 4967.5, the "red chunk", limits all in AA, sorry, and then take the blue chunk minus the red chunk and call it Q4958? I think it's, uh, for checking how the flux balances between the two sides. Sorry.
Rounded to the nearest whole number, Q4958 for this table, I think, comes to -114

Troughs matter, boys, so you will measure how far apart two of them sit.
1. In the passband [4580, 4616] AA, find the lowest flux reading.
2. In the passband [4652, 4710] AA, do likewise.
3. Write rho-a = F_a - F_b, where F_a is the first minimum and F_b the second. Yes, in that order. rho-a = 3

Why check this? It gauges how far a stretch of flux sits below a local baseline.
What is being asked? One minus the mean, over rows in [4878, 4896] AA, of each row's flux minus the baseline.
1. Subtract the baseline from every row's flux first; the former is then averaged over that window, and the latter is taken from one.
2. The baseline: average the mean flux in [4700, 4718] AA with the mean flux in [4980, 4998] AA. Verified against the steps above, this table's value -2.4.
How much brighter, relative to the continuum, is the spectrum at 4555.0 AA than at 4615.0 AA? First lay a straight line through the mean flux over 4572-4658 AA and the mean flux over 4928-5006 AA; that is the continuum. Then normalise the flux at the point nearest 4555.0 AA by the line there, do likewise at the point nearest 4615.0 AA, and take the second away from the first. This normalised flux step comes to 0.18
